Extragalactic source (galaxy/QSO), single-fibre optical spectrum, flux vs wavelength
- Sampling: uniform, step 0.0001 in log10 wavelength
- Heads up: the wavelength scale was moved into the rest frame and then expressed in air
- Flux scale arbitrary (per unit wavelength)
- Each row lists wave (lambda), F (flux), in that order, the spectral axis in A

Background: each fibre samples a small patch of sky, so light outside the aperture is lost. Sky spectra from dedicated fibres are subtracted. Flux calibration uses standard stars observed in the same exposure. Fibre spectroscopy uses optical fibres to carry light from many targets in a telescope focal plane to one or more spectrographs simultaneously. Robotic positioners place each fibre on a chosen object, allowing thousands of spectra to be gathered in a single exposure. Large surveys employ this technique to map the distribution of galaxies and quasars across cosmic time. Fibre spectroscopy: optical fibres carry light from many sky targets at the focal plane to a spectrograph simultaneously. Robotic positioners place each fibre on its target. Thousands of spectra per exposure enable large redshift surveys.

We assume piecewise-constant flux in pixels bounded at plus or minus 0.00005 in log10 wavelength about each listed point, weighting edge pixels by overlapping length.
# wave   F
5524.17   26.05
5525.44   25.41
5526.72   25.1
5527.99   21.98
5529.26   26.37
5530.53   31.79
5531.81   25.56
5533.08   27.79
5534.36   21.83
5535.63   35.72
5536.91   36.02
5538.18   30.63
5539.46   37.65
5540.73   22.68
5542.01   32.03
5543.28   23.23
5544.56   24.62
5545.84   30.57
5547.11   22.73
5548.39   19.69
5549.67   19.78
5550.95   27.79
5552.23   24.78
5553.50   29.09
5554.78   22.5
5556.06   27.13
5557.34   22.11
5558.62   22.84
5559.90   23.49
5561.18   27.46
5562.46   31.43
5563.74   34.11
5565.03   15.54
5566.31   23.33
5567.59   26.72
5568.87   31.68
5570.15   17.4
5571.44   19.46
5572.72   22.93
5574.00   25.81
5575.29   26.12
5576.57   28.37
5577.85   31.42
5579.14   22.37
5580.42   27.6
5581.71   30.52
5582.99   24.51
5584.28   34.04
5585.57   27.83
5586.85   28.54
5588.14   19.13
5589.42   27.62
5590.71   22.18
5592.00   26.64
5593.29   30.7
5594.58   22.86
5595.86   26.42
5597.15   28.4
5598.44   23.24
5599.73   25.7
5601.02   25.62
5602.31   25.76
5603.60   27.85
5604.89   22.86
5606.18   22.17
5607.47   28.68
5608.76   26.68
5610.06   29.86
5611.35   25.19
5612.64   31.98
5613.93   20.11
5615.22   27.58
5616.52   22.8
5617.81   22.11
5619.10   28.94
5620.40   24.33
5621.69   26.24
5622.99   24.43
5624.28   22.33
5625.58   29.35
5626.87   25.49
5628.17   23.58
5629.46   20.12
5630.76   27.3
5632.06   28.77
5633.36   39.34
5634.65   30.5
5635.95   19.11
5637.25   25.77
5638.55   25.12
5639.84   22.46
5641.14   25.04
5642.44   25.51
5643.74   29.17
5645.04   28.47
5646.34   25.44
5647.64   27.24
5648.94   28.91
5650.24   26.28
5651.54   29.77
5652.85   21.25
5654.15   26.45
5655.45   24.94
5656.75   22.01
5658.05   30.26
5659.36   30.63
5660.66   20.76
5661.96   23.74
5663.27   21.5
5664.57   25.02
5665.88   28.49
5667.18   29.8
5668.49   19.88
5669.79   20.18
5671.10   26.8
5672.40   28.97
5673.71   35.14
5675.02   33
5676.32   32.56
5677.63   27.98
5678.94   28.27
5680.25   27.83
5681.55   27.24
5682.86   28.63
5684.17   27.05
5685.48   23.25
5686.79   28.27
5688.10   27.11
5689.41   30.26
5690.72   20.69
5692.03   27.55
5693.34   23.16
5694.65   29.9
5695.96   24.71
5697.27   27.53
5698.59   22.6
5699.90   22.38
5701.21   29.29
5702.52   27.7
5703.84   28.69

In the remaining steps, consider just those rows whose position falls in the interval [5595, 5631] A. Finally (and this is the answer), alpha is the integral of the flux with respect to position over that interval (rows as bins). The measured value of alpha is 918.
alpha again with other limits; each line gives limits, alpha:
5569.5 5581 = 283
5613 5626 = 324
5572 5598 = 693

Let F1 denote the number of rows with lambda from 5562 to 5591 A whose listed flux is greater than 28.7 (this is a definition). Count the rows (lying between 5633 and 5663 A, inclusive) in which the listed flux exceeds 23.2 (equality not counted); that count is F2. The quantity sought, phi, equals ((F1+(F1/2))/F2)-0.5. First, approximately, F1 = 6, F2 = 18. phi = 0.000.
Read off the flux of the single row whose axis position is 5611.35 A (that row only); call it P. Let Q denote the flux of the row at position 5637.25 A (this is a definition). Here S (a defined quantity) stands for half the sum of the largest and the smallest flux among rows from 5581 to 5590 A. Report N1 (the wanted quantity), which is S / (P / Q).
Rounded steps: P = 25.19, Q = 25.77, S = 26.6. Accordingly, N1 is 27.2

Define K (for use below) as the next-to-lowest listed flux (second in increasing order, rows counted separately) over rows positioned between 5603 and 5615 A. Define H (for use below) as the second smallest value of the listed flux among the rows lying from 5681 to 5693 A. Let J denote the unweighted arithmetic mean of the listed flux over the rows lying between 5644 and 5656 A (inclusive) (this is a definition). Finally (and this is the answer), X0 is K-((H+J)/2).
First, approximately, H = 23.25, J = 26.5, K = 22.17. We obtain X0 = -3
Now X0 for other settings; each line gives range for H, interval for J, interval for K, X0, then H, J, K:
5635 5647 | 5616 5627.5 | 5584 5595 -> -2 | 22.46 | 25.1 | 22.18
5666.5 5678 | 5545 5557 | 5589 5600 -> 0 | 20.18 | 24.9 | 22.86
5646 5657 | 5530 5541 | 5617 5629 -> -4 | 22.01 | 30.0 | 22.33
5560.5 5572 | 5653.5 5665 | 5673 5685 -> 6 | 17.4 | 25.0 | 27.24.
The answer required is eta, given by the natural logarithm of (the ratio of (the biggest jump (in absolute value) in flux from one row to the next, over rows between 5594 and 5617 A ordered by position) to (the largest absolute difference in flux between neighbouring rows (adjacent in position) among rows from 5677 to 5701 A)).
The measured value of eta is 0.22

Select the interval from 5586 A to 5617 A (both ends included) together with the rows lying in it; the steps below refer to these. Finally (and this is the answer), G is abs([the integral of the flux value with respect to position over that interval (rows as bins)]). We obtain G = 800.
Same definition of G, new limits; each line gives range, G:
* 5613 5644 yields 796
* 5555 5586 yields 804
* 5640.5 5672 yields 811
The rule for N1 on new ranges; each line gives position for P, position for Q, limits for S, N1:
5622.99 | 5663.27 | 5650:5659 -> 22.7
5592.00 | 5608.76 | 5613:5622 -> 24.6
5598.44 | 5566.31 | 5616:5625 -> 25.6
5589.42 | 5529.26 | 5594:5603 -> 24.5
